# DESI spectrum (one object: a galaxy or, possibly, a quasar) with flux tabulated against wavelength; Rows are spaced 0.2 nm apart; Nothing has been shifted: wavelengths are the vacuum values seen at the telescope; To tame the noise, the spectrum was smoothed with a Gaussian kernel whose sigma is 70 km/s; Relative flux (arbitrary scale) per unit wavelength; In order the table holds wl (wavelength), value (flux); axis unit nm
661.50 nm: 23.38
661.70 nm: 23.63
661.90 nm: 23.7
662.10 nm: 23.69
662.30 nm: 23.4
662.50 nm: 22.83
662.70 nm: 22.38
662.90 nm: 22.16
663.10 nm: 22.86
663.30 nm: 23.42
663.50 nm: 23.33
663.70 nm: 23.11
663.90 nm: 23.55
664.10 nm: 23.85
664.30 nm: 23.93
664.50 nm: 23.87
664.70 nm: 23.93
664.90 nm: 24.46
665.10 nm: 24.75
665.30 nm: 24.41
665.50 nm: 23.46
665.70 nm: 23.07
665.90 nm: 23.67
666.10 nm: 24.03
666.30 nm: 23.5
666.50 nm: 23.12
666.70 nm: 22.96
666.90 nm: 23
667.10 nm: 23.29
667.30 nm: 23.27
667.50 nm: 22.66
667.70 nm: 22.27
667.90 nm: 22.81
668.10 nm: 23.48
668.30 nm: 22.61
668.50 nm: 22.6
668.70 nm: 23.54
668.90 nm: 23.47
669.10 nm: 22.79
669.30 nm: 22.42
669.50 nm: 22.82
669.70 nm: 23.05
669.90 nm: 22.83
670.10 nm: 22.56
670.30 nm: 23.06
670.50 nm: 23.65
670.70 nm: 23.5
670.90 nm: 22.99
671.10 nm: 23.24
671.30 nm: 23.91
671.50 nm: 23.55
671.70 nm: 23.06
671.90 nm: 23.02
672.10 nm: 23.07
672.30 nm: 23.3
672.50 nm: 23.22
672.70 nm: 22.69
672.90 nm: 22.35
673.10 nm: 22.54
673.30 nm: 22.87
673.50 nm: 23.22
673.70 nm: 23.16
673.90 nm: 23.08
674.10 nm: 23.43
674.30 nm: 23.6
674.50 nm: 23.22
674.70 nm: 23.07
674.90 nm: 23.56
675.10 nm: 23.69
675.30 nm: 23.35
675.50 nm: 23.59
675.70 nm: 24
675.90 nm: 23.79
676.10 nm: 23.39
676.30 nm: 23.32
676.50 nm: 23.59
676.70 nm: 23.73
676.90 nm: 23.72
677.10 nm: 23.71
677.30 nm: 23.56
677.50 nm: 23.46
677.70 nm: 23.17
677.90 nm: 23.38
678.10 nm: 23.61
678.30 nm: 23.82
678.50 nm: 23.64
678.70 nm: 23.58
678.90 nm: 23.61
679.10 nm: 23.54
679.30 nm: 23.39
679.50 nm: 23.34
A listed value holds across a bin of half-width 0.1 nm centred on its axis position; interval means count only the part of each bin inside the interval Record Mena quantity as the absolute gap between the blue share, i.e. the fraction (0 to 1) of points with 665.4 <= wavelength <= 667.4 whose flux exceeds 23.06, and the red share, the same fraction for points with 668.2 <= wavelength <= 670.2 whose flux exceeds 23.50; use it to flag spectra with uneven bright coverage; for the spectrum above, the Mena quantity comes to 0.70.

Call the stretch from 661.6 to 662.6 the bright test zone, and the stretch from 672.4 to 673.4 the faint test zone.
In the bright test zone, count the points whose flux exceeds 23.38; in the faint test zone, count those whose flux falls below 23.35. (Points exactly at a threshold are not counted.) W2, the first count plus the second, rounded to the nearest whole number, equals 9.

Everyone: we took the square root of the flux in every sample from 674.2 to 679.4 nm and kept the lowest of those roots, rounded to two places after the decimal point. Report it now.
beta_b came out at 4.80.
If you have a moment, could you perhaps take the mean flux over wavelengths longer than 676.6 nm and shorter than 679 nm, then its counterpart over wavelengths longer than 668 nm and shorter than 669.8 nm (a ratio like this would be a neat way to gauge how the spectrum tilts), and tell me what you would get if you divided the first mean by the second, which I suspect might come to 1.03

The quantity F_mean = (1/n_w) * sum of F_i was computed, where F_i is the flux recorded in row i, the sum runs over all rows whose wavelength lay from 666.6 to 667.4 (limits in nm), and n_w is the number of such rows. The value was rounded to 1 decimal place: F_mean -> 23.1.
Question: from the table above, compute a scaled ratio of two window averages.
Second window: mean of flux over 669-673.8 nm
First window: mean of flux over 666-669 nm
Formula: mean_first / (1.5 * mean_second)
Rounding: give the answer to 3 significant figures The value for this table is 0.669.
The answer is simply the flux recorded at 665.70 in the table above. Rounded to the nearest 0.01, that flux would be 23.07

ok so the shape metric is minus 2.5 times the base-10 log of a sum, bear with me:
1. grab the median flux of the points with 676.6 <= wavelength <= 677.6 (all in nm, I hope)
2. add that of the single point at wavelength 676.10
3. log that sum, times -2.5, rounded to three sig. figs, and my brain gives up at -4.18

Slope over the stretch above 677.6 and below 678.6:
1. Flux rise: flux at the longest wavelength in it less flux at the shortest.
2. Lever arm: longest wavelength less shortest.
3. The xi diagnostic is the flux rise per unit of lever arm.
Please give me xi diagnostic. 0.59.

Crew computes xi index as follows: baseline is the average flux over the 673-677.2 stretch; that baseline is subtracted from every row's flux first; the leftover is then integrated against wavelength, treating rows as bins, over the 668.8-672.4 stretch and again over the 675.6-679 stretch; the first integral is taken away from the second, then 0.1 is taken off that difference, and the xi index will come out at 1.54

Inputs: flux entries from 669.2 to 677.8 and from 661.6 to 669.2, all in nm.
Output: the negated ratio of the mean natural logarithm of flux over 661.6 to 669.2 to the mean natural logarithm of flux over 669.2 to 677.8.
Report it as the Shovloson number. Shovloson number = -1.00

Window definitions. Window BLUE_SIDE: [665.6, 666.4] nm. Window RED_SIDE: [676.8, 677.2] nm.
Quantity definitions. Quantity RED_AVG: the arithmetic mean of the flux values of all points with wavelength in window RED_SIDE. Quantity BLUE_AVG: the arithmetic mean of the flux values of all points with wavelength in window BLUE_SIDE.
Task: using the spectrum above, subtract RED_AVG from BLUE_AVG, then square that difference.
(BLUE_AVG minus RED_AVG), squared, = 0.02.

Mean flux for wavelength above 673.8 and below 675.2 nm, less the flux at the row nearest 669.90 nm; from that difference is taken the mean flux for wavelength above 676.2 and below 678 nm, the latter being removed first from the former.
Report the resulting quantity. -23.0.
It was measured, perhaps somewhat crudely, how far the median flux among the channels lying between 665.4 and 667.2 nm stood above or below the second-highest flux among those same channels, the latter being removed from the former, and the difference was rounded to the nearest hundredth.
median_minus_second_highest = -0.38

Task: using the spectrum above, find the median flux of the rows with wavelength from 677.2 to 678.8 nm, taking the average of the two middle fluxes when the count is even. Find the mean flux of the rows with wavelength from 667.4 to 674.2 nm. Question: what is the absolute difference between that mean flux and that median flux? 0.546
